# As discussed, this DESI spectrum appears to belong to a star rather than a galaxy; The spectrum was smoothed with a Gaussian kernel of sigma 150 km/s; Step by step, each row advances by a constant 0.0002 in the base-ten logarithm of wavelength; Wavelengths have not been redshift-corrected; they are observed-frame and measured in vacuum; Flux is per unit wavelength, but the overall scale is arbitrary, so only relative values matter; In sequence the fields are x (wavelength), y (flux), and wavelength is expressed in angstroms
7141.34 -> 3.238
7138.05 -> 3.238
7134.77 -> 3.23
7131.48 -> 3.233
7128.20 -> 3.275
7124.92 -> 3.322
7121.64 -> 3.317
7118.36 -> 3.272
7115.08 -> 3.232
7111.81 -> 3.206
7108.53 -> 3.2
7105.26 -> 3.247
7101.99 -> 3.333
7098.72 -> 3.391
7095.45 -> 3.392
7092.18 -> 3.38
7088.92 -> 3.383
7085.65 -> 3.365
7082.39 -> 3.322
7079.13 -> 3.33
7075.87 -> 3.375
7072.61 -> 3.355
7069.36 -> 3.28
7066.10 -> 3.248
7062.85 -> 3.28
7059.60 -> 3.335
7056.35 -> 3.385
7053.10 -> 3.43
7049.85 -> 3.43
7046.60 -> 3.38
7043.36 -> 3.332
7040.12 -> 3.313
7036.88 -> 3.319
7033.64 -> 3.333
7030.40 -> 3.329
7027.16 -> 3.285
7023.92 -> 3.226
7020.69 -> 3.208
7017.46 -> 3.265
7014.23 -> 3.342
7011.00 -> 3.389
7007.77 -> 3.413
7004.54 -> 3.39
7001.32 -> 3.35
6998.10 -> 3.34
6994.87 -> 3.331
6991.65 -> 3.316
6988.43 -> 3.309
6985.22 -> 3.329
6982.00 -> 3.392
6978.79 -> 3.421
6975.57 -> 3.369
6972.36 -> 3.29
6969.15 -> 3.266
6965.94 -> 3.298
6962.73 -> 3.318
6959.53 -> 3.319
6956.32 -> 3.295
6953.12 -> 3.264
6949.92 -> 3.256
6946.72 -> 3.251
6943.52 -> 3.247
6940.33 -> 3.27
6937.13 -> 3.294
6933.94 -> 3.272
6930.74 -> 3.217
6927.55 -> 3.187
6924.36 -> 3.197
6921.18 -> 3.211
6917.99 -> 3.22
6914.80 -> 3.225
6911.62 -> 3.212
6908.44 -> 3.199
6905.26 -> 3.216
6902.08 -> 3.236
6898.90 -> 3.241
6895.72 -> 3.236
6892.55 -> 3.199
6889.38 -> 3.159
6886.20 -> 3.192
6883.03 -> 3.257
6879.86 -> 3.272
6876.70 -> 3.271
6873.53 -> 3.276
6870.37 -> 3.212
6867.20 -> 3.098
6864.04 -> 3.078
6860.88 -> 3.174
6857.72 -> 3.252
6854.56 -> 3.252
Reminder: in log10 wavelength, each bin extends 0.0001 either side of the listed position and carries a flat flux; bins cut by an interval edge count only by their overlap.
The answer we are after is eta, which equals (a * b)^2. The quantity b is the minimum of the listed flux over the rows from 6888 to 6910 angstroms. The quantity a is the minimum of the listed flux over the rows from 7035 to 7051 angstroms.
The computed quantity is 110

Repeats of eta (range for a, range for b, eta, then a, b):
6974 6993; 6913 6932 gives 111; 3.309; 3.187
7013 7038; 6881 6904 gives 103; 3.208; 3.159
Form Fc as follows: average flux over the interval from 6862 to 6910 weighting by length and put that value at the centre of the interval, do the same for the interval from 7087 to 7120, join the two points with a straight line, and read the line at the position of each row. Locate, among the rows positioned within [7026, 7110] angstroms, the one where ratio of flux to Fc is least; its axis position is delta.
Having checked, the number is 7108.53 angstroms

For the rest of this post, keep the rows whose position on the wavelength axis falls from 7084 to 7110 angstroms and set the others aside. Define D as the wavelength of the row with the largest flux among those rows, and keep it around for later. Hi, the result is 7095.45 angstroms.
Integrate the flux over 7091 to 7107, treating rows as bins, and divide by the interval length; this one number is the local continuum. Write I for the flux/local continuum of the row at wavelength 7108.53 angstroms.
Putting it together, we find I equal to 0.96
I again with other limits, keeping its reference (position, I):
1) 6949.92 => 0.97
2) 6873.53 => 0.98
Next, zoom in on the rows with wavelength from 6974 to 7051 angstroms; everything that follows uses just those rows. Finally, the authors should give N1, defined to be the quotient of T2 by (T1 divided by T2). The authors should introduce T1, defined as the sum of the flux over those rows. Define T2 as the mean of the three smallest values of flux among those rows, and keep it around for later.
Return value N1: 0.13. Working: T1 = 80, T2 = 3.23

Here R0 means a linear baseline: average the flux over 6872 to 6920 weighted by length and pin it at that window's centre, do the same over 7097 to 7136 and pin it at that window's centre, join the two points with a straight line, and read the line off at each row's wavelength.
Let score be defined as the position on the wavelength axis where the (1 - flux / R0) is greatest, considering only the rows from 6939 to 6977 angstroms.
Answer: 6943.52 angstroms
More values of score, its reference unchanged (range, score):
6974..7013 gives 6988.43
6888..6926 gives 6889.38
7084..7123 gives 7108.53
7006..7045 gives 7020.69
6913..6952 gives 6927.55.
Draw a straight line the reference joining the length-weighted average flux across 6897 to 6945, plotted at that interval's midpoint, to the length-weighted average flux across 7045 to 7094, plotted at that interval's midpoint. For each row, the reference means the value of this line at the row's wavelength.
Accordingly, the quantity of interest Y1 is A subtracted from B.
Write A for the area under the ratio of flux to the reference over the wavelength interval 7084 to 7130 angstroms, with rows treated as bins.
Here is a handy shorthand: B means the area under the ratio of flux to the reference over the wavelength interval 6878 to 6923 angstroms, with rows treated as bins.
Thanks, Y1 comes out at 0.1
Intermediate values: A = 45.0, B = 45.1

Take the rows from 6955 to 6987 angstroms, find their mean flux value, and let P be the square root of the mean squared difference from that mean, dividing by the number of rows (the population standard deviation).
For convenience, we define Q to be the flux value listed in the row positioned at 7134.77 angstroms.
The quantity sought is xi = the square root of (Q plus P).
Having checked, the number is 1.810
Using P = 0.047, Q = 3.23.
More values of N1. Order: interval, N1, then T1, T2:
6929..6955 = 0.40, 26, 3.24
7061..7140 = 0.13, 79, 3.21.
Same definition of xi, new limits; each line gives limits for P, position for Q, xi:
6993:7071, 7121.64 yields 1.837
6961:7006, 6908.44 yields 1.800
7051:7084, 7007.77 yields 1.862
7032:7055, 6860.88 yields 1.795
